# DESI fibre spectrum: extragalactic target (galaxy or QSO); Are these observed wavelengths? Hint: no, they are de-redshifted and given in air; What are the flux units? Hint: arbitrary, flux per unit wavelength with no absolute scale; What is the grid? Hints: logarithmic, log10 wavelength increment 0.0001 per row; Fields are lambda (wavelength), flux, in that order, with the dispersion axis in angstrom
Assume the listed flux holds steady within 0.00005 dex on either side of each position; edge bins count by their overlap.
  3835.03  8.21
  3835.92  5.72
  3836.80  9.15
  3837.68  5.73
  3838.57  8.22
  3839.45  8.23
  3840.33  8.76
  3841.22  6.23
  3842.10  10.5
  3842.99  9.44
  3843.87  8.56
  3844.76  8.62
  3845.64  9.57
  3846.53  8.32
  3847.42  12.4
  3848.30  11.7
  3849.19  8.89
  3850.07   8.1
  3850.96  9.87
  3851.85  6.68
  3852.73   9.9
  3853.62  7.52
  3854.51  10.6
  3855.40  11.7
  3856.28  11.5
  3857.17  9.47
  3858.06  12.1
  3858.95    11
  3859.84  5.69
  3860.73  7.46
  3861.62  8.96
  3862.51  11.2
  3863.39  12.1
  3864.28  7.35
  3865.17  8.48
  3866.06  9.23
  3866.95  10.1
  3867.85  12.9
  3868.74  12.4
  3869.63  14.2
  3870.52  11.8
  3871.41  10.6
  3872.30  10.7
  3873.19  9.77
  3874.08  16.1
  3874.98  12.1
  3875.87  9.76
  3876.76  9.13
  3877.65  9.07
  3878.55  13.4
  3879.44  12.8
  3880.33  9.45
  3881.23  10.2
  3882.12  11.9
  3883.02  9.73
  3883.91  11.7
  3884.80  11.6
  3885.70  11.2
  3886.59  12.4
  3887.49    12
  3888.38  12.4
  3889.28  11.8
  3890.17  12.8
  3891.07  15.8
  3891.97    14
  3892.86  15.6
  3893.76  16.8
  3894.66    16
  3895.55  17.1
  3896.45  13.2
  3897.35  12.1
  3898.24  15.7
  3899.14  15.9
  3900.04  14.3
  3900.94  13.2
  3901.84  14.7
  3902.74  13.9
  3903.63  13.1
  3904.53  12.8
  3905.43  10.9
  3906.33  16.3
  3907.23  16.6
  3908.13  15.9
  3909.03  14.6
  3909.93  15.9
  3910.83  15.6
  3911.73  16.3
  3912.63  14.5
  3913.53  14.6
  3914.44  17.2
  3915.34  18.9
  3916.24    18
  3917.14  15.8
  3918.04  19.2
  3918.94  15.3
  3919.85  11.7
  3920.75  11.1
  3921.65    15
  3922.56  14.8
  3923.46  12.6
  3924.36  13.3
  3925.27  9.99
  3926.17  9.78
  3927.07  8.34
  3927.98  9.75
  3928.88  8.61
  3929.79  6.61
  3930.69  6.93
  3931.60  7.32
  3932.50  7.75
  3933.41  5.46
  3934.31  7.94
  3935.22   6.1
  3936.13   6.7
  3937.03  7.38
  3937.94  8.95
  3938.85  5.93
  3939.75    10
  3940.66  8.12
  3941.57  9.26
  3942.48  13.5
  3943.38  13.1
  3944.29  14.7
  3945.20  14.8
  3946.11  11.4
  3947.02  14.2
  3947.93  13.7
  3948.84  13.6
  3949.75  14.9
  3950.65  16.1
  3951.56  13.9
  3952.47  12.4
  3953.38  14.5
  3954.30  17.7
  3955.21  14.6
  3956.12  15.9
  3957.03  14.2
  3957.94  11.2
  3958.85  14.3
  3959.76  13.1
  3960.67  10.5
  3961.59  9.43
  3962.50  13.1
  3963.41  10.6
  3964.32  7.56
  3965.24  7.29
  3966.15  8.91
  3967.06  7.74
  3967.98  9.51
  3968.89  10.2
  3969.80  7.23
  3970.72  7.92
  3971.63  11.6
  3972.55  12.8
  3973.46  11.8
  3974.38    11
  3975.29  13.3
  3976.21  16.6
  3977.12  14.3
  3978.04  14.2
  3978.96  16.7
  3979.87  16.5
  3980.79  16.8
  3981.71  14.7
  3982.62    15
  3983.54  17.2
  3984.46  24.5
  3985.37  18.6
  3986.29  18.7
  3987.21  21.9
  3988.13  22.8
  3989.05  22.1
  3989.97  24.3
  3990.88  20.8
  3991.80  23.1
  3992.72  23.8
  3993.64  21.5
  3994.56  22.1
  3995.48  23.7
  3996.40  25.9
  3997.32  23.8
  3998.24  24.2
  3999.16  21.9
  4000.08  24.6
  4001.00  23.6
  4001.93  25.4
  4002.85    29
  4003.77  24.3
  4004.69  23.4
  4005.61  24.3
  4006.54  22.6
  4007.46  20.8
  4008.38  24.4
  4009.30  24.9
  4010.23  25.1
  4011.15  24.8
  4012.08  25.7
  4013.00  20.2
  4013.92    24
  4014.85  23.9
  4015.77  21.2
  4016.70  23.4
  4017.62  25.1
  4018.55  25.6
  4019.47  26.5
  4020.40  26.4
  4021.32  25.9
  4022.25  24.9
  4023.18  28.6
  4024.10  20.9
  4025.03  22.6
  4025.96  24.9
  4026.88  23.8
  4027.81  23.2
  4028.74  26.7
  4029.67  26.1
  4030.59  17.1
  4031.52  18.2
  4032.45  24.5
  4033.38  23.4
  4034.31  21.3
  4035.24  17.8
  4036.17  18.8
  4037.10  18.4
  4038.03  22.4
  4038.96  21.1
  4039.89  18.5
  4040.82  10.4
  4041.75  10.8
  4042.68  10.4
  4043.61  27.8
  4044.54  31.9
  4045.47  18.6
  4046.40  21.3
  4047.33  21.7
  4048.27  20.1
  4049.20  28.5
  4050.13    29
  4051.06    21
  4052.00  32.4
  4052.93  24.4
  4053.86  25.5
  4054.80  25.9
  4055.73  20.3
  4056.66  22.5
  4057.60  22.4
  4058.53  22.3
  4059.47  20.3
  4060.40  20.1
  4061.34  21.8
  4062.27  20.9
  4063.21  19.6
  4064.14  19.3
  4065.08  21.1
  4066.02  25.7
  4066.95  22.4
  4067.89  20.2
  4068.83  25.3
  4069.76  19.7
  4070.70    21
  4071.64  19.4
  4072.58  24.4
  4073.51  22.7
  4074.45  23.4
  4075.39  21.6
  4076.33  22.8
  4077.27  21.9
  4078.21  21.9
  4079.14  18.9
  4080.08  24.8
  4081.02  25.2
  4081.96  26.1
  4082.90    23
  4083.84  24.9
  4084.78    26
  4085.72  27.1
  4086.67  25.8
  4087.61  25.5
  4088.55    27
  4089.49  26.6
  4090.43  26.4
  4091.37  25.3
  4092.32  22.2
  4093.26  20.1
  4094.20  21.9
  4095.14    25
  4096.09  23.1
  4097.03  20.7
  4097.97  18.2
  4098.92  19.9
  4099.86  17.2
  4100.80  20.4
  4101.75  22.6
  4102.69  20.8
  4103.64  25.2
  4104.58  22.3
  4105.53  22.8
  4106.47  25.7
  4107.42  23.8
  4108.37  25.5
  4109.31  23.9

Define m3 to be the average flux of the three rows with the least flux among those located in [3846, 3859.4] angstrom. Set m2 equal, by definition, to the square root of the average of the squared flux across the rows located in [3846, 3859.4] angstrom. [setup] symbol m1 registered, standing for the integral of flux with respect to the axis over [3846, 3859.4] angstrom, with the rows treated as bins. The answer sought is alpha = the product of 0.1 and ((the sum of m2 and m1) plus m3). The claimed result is 15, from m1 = 134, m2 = 10.1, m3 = 7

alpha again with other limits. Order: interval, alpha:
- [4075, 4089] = 38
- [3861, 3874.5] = 17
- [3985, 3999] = 36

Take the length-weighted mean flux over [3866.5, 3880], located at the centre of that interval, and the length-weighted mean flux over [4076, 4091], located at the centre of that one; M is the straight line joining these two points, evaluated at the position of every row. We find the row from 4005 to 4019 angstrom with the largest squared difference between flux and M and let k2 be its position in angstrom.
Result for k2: 4012.08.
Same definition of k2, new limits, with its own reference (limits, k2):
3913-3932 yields 3929.79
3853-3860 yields 3859.84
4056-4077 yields 4071.64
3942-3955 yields 3946.11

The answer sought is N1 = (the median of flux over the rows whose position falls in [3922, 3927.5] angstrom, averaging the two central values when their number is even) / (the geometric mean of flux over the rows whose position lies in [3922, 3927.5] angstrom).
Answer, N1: 1.00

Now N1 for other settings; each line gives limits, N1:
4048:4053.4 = 1.04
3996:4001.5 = 1.00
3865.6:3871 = 1.04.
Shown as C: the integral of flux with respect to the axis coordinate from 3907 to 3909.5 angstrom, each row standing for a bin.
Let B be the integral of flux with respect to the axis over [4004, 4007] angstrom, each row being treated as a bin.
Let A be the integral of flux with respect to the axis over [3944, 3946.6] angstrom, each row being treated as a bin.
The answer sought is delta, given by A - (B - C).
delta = 4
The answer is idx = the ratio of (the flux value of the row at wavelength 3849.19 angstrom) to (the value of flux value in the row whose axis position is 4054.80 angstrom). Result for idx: 0.3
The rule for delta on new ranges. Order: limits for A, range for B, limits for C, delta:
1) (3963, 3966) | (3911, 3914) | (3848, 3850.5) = 4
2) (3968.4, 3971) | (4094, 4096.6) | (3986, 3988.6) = 16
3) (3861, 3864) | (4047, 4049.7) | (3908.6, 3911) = 4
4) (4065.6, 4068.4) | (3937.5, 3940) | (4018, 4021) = 122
